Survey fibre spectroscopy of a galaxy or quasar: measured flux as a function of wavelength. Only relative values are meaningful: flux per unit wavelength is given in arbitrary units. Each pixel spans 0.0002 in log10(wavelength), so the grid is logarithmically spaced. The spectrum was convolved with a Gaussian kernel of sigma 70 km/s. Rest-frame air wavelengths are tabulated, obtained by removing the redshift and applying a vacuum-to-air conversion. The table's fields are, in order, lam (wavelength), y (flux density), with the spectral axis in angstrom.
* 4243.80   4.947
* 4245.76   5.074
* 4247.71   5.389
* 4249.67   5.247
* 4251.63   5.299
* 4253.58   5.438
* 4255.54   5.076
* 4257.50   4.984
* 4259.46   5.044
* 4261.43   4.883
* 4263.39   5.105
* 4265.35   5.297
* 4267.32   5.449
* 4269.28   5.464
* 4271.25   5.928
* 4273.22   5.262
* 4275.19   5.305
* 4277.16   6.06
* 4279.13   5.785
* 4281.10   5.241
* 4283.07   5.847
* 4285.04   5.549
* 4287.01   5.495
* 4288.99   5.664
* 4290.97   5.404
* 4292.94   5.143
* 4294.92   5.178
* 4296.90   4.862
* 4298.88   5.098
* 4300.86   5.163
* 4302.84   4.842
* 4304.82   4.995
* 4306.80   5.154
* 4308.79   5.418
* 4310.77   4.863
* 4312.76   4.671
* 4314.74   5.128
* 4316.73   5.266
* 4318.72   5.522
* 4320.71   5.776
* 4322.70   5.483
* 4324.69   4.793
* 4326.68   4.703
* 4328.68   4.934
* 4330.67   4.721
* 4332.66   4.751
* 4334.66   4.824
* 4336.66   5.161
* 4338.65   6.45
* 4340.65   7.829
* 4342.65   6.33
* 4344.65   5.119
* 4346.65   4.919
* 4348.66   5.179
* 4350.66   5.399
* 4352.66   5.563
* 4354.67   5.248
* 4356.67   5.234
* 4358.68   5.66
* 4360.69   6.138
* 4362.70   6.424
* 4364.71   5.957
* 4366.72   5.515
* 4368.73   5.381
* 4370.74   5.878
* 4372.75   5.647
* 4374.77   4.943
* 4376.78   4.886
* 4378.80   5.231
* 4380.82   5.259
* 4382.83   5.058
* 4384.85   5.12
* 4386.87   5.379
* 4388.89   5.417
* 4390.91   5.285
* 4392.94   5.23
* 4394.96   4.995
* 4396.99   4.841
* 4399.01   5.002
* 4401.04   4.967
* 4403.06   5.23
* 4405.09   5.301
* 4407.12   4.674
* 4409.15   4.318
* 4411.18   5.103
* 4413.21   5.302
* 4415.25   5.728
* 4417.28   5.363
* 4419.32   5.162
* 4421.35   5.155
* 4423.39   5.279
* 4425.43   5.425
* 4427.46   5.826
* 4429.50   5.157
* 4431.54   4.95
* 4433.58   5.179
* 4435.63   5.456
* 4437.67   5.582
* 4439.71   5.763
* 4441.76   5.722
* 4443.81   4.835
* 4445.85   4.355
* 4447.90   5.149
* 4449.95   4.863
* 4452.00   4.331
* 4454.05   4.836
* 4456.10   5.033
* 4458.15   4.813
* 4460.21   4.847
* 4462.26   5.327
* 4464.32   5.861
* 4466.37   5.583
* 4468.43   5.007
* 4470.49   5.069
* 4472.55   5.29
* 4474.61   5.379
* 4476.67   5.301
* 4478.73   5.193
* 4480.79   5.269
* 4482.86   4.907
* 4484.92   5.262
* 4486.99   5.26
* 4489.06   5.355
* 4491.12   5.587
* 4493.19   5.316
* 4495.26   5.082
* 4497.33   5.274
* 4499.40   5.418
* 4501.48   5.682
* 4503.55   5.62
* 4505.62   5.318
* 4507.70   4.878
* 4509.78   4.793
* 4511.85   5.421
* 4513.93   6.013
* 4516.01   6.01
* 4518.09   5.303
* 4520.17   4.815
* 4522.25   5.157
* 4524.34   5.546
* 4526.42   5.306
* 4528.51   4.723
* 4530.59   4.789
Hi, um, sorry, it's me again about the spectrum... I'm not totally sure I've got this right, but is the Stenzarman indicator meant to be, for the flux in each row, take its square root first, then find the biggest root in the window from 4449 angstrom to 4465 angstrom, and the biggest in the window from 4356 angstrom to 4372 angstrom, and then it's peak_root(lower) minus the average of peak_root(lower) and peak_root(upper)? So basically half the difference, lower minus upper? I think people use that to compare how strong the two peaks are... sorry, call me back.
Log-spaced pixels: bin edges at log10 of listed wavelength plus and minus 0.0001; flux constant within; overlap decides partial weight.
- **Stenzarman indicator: 0.057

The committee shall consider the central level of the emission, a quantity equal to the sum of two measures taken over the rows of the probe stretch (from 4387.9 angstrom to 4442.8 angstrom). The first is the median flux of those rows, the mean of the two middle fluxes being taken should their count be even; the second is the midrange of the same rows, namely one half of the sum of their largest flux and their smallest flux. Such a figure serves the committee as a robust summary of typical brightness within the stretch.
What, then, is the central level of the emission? 10.3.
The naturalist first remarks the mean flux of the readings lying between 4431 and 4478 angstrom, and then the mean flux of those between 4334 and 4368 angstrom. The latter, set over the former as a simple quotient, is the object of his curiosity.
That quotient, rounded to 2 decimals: 1.11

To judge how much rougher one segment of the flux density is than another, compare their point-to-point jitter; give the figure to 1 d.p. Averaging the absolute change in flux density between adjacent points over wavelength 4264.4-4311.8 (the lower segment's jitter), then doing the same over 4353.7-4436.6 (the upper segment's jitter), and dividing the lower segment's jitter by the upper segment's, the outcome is 1.1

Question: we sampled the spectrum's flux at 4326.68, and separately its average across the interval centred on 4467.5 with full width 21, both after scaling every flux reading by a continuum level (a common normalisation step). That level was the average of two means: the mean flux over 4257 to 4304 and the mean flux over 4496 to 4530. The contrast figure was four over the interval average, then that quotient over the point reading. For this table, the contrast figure 4.6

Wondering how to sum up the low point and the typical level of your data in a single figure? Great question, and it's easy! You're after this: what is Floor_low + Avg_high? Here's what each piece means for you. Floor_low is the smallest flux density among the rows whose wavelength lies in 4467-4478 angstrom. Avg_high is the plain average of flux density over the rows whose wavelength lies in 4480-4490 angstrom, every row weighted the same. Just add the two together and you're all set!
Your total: 10.2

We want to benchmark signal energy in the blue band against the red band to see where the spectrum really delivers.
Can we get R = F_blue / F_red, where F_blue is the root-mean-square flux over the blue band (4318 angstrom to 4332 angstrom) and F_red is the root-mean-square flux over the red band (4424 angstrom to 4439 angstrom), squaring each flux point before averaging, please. 0.96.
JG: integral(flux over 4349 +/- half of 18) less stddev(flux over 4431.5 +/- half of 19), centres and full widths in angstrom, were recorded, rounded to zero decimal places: 101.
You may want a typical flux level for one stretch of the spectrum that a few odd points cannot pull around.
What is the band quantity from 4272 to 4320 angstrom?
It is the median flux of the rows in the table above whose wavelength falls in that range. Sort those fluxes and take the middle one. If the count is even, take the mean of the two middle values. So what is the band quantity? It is 5.25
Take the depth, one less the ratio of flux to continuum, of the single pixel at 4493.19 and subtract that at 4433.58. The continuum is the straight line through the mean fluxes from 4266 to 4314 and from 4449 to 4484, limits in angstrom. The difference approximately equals -0.04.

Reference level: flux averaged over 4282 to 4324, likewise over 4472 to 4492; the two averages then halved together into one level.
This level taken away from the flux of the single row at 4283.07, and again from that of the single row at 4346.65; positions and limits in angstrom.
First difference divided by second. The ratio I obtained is -2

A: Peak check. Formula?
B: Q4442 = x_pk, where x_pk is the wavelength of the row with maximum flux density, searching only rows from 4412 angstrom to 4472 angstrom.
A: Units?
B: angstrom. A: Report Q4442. 4464.32 angstrom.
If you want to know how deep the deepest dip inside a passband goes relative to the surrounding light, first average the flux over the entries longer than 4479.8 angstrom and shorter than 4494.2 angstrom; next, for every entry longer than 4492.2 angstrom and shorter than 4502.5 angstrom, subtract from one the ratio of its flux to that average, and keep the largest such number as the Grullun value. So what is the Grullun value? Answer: 0.037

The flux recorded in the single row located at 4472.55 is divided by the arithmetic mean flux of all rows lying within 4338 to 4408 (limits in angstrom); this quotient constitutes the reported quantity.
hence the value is 0.97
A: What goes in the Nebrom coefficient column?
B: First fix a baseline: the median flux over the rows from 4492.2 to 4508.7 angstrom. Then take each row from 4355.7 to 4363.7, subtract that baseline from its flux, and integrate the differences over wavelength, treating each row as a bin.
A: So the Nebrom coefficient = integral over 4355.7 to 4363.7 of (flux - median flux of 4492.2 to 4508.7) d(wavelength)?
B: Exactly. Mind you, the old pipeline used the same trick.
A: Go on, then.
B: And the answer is 4.4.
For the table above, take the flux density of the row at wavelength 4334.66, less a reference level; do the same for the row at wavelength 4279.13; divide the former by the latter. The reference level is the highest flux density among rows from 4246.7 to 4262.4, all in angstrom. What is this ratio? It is -1.8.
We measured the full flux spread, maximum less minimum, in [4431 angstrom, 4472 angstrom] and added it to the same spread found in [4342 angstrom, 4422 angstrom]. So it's 3.6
